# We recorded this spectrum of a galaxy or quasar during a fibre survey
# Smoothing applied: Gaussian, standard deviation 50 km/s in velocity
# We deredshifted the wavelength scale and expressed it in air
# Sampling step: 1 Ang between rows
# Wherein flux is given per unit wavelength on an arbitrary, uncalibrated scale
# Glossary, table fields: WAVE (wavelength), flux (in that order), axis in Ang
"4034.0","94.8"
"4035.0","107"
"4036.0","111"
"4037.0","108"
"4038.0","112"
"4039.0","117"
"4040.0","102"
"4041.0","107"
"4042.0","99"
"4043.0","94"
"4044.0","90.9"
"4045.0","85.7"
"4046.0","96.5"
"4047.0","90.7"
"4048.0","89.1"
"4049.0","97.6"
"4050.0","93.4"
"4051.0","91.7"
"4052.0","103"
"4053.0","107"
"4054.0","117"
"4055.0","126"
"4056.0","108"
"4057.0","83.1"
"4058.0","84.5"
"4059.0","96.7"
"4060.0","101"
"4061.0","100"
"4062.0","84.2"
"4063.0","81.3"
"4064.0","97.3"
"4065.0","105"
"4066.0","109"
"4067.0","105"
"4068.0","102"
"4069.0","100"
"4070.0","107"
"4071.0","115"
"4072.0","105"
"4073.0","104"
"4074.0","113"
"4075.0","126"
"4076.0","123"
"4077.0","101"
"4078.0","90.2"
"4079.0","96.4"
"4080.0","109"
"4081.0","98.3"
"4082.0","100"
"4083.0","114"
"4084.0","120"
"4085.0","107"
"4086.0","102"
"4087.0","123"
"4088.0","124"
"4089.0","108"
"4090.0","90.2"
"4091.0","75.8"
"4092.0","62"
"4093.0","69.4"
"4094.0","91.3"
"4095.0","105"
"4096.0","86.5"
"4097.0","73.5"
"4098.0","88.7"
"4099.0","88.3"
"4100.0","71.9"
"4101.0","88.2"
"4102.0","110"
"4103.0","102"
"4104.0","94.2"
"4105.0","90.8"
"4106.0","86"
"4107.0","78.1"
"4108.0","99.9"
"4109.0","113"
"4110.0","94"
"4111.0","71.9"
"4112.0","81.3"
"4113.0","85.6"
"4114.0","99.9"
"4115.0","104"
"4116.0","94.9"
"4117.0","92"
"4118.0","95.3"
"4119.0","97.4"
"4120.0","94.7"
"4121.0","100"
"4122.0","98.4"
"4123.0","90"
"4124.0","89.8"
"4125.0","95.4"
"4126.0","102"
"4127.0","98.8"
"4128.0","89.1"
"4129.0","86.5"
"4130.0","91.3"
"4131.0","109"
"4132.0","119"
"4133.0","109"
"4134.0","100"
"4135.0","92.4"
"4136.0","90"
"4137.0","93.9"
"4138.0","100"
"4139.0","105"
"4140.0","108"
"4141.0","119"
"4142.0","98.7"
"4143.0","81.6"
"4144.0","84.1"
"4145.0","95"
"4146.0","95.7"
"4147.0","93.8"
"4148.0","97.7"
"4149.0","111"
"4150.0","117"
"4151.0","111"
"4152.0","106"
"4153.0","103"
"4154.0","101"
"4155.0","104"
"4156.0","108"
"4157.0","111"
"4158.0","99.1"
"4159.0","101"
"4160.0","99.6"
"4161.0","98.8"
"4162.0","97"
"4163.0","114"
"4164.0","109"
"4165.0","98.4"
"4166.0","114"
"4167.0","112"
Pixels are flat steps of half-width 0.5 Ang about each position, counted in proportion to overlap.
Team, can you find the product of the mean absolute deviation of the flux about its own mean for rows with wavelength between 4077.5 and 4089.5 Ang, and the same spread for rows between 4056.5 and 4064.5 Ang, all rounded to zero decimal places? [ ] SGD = 67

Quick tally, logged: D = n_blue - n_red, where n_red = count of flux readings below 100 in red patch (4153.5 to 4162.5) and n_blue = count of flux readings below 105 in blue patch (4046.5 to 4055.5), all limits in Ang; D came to 2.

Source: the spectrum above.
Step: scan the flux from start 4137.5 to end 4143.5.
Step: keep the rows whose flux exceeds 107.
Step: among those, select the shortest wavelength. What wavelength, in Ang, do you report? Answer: 4140.0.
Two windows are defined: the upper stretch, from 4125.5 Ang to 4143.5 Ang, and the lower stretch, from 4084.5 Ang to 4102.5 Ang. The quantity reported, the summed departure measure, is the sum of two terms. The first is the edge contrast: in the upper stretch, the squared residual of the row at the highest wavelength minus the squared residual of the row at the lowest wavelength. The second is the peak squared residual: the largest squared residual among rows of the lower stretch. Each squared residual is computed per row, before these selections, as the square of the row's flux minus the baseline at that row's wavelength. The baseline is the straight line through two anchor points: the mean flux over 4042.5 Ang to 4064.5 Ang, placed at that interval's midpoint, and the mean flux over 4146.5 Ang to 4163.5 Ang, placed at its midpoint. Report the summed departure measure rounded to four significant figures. 1867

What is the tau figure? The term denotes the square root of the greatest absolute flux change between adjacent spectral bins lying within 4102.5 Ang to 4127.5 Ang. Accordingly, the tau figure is 4.70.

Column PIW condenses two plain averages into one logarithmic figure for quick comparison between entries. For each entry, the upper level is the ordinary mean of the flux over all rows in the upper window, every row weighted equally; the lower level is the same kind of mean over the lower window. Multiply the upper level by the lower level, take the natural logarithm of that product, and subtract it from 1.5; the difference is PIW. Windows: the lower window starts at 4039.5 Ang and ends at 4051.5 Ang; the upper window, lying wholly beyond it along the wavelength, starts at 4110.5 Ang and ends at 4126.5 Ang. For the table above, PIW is -7.59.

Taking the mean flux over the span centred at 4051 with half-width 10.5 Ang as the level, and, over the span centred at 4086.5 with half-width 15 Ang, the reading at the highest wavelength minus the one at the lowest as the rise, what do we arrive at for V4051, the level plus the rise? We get 81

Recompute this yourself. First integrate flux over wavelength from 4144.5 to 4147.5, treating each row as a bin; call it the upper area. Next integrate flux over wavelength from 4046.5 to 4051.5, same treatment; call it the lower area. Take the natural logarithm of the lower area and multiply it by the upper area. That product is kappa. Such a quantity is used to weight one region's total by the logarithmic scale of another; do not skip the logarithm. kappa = 1746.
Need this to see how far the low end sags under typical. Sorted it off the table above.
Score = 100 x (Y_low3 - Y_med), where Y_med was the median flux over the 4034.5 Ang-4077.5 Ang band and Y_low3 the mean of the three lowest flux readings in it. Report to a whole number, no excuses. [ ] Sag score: -1913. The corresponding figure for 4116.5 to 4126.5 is -475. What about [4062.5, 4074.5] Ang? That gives -1213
